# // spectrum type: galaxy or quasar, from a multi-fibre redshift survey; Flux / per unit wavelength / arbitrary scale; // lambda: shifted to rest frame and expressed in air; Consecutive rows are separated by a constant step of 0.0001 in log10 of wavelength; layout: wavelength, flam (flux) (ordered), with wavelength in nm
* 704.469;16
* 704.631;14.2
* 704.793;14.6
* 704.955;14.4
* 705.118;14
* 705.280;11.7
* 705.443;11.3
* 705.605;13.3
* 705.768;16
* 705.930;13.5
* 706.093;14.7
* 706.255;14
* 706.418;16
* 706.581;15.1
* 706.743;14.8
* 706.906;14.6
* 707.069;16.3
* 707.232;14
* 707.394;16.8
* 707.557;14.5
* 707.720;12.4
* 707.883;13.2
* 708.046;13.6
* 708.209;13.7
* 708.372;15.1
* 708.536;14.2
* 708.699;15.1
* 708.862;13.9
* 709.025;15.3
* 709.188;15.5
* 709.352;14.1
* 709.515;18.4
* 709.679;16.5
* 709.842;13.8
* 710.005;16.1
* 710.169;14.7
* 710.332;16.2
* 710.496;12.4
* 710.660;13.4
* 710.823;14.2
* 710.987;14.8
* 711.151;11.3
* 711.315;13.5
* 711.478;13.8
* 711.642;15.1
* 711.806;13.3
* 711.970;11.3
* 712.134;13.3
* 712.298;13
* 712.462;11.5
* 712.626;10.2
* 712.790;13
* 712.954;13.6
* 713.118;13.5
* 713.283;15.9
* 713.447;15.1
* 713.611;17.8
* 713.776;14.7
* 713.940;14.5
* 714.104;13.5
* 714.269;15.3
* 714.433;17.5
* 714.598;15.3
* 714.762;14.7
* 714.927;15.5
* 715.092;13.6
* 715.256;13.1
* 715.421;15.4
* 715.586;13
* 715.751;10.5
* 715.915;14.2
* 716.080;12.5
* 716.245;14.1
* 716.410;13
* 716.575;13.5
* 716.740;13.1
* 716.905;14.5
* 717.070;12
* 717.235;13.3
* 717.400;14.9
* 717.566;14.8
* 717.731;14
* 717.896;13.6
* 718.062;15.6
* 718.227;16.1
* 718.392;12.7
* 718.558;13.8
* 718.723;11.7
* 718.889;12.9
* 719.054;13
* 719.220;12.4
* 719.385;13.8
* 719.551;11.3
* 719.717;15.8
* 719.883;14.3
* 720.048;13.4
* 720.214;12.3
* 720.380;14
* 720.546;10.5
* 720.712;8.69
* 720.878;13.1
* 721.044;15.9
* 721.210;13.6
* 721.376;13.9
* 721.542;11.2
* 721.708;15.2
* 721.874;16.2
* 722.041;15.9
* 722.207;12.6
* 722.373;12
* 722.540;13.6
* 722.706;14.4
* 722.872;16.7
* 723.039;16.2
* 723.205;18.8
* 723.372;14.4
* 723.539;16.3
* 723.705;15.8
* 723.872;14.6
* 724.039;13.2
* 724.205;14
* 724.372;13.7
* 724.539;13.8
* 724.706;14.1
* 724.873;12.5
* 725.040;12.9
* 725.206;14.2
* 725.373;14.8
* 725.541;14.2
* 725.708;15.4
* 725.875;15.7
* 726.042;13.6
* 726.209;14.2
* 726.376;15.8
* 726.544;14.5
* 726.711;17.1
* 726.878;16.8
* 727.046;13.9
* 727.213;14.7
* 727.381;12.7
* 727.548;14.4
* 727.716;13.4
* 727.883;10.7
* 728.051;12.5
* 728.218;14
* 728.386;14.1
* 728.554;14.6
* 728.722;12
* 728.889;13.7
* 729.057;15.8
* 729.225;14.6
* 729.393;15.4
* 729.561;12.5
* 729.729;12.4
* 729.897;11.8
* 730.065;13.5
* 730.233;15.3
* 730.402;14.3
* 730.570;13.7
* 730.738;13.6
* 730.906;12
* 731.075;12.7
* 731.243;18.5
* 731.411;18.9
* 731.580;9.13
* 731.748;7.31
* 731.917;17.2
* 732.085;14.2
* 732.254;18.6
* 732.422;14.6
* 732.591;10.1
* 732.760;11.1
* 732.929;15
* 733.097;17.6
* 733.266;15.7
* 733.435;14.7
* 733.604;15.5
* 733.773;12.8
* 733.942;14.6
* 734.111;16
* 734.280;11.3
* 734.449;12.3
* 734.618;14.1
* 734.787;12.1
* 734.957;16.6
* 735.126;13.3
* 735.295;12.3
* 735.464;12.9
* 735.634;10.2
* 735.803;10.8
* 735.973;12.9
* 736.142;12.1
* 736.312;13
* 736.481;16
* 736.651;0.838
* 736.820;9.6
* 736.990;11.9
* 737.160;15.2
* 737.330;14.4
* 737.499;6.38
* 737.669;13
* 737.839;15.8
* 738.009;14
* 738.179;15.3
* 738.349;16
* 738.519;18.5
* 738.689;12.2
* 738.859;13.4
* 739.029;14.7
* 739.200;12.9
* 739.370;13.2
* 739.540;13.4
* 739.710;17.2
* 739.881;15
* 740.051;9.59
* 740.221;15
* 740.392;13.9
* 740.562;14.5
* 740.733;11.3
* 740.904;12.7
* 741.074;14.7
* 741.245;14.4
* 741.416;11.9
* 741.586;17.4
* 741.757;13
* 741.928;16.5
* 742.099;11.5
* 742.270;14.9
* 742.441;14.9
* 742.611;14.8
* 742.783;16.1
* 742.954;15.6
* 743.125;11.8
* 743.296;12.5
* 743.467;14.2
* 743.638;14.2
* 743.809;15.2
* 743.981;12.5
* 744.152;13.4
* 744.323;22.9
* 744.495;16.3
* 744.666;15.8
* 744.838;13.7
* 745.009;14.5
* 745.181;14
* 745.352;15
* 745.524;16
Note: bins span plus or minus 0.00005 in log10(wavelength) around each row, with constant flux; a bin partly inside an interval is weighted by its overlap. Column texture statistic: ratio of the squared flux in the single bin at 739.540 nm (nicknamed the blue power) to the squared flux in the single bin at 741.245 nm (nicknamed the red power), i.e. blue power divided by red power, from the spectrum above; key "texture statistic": 0.87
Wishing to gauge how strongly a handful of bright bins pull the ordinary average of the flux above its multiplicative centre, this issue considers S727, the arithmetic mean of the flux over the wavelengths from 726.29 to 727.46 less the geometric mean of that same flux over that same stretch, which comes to 0.07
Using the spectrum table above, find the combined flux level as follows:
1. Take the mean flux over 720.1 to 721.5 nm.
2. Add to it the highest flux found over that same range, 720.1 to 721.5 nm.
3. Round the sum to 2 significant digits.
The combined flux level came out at 29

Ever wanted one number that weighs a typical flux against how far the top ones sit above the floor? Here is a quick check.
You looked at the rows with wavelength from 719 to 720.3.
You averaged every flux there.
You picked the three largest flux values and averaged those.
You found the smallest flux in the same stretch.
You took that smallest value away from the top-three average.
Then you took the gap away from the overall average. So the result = 10.0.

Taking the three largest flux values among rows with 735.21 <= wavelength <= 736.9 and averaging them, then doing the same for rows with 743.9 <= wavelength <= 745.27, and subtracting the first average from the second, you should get 4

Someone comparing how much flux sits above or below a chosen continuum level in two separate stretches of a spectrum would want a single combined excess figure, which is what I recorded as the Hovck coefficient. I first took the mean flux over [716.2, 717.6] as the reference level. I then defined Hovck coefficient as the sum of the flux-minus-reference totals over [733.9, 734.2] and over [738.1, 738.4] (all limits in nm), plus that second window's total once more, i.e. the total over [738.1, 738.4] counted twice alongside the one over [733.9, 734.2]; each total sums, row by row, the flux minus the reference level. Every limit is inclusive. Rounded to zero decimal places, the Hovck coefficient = 11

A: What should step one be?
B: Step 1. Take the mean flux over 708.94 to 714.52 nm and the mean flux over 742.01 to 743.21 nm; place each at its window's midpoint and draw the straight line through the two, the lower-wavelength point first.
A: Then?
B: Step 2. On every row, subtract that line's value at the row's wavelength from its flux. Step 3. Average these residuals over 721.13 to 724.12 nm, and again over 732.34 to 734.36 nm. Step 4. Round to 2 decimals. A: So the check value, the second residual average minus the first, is -0.59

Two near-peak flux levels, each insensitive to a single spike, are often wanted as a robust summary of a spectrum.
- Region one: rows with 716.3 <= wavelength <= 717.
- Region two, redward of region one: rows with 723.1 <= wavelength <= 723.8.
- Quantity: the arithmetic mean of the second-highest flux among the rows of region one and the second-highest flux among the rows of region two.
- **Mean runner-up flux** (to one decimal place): 14.9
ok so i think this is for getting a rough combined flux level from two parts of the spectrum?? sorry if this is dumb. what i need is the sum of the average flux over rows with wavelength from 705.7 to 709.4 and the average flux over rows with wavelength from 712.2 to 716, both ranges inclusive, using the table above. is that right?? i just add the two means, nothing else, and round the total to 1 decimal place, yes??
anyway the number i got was 28.7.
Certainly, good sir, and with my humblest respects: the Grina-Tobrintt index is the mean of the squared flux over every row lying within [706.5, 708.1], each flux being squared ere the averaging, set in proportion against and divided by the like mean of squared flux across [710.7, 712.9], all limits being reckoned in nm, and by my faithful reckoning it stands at 1.25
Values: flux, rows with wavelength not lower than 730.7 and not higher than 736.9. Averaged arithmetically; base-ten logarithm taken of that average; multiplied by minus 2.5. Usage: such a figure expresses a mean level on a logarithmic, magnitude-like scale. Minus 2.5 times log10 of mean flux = -2.81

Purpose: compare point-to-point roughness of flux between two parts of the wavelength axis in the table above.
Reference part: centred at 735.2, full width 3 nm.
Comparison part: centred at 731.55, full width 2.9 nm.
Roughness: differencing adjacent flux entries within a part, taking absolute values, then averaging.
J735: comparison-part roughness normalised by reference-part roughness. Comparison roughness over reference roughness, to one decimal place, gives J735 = 1.2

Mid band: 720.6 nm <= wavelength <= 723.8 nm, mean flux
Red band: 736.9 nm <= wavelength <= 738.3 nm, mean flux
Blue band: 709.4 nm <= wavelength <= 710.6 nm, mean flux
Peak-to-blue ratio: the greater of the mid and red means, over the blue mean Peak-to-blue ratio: 0.94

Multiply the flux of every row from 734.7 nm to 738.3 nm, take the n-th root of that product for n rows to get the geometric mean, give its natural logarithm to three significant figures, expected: 2.41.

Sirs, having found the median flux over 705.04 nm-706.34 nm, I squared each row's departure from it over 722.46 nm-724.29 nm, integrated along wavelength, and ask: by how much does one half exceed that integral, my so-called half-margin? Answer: -8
